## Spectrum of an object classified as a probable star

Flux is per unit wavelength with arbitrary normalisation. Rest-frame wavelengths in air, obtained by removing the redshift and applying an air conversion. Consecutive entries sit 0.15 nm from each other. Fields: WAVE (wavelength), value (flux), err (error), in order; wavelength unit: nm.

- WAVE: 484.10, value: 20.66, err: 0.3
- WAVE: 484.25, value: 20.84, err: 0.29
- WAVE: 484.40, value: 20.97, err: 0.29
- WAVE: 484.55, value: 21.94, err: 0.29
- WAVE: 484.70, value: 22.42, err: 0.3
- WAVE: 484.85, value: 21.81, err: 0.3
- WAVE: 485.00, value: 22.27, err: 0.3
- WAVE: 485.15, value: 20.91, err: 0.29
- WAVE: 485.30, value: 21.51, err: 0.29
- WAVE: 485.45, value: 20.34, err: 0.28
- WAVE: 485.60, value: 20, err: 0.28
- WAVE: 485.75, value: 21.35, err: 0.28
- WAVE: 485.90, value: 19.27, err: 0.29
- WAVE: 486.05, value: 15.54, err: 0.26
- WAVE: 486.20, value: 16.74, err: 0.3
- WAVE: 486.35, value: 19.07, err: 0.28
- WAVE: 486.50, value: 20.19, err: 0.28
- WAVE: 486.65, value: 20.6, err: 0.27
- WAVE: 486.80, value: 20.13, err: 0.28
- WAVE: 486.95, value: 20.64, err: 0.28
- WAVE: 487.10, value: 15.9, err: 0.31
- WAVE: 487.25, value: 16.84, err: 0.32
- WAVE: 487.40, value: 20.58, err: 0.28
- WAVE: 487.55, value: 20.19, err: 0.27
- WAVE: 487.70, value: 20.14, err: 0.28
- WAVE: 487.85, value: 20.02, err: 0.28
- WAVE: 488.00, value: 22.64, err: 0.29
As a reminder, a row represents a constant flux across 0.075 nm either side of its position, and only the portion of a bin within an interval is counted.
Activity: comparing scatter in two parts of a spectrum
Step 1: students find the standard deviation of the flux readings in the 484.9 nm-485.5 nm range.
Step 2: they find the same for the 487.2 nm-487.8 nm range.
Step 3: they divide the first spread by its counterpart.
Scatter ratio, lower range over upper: 0.47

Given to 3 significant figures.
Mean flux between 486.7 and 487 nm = 20.4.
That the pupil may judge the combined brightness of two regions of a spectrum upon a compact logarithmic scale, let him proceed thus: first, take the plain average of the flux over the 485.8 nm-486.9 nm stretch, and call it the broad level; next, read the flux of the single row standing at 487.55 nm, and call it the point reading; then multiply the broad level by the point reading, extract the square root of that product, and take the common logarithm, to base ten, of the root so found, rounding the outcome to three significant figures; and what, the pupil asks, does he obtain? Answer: 1.29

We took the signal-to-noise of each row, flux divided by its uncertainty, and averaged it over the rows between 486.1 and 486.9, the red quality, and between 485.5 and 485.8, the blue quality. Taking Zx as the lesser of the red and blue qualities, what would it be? 69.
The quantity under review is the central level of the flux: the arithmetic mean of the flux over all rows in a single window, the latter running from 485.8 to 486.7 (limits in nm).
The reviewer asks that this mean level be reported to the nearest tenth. 18.6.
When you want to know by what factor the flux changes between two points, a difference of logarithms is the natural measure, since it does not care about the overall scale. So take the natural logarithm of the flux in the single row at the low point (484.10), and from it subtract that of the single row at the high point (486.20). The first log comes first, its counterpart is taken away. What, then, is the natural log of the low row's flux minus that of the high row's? 0.21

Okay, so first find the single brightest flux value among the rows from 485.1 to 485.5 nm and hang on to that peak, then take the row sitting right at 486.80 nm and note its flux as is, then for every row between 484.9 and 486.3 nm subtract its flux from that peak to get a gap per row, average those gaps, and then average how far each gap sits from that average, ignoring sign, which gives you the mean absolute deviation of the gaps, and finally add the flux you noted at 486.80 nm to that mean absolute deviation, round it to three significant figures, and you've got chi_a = 21.9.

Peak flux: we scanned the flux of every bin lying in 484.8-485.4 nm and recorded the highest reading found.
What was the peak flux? 22.27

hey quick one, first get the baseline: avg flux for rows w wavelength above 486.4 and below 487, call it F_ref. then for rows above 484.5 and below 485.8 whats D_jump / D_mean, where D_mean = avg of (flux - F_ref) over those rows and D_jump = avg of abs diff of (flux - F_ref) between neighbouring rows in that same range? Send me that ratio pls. 0.8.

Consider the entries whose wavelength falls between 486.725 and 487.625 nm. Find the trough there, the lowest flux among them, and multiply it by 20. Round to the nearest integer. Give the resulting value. 318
